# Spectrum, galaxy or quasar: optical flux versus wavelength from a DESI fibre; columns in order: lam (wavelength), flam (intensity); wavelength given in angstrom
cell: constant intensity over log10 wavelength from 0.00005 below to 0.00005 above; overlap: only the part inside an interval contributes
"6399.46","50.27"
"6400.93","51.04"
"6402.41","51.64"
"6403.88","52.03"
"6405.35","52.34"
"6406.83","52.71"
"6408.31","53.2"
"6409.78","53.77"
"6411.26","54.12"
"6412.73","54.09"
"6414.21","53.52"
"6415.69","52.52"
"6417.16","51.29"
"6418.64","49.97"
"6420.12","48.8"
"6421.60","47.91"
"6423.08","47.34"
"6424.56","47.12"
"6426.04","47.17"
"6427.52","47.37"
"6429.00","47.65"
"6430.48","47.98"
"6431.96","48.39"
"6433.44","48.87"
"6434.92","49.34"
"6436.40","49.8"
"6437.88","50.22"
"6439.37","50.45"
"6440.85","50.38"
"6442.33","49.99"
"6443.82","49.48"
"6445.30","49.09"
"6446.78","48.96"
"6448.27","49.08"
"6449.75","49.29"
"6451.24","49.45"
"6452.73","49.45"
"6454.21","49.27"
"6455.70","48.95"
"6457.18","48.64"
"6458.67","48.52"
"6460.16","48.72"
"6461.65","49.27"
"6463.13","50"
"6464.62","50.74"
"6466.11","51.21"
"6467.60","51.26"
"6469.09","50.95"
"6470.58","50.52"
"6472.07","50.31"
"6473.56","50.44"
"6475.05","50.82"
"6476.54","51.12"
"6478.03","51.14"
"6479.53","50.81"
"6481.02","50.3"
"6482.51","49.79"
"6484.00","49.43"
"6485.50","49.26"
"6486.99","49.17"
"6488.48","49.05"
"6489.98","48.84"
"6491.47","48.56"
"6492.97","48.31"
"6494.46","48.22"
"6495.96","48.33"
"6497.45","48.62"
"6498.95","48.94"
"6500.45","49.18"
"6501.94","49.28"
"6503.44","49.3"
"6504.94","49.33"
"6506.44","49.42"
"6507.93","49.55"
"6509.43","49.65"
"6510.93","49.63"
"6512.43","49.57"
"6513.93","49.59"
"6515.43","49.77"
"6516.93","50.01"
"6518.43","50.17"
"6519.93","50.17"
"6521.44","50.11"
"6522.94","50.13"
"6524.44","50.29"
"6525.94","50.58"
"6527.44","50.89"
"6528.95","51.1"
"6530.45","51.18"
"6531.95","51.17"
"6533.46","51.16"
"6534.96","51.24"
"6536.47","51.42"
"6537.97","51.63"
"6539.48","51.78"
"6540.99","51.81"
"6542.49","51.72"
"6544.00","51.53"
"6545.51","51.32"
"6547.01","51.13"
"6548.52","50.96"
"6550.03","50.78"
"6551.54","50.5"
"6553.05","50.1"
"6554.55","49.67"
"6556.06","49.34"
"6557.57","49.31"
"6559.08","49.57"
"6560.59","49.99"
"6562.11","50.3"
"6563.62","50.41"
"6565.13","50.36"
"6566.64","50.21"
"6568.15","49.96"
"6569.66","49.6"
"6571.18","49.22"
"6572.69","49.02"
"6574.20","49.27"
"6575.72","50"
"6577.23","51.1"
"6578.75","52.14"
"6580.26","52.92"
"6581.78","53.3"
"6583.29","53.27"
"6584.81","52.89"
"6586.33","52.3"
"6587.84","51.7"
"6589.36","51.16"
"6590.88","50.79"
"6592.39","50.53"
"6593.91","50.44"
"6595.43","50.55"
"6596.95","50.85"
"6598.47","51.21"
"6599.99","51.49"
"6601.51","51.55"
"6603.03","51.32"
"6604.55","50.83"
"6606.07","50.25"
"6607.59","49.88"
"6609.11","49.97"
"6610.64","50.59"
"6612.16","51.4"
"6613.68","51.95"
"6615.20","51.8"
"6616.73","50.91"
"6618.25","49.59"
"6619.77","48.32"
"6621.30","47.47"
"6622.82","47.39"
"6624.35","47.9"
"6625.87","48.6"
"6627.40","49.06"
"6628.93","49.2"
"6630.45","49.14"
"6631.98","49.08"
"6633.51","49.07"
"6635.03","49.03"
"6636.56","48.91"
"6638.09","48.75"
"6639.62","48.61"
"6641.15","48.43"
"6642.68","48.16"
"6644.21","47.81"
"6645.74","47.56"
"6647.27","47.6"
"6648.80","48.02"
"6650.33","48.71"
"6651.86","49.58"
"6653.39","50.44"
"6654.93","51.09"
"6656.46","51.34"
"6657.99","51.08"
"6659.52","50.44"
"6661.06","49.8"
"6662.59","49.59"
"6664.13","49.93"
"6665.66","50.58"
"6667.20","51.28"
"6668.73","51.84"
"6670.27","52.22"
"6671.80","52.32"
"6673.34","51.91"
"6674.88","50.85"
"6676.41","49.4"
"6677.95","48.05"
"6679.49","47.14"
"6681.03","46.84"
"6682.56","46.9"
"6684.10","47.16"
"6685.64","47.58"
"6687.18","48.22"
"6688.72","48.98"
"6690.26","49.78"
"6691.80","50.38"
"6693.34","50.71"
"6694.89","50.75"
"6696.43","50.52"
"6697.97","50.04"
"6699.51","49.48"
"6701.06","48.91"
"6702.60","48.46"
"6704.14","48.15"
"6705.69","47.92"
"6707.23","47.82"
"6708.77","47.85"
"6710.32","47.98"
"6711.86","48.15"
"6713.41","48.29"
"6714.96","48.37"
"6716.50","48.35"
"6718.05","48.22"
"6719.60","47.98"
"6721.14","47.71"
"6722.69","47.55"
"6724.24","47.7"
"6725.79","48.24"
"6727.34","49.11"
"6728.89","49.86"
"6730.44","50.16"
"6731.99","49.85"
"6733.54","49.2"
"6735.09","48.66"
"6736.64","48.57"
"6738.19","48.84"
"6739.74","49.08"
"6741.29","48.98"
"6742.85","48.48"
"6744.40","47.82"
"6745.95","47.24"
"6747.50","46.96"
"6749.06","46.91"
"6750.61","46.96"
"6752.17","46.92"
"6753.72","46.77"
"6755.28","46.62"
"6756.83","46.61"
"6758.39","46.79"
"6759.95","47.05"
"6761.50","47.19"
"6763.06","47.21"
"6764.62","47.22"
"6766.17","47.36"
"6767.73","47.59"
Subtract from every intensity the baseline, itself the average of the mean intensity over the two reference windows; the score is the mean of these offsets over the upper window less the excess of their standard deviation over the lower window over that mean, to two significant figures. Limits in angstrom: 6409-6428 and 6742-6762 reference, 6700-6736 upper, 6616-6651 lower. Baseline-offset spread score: -1.4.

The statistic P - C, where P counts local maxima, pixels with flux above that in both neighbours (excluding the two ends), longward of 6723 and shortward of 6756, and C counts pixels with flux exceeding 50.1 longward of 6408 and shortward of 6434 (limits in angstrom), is -4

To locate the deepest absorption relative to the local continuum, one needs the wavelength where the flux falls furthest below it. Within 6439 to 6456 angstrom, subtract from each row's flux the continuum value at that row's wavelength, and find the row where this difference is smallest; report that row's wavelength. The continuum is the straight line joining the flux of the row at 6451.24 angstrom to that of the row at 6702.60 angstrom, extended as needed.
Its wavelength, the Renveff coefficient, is 6446.78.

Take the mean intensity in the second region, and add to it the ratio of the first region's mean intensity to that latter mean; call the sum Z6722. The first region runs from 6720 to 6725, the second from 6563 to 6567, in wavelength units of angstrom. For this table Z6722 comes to 51.3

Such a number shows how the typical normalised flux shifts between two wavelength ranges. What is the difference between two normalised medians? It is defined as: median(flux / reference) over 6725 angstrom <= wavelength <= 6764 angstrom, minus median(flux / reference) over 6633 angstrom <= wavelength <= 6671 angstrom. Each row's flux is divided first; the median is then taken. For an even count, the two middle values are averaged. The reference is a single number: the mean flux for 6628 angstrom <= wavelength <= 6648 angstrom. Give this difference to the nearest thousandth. -0.036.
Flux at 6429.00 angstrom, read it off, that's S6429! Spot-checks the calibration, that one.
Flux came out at 47.65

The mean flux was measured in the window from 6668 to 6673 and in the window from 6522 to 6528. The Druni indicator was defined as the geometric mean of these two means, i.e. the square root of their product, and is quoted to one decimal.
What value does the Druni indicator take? 51.3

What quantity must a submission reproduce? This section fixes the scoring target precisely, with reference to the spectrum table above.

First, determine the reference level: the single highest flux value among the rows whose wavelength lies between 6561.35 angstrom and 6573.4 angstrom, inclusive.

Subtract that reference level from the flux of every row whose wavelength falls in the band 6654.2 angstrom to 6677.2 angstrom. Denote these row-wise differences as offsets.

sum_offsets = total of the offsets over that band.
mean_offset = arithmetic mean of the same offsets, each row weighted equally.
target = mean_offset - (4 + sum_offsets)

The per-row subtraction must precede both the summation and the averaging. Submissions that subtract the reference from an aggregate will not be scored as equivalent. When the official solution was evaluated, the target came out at -11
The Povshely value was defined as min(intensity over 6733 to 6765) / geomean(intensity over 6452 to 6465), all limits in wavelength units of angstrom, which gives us 0.95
